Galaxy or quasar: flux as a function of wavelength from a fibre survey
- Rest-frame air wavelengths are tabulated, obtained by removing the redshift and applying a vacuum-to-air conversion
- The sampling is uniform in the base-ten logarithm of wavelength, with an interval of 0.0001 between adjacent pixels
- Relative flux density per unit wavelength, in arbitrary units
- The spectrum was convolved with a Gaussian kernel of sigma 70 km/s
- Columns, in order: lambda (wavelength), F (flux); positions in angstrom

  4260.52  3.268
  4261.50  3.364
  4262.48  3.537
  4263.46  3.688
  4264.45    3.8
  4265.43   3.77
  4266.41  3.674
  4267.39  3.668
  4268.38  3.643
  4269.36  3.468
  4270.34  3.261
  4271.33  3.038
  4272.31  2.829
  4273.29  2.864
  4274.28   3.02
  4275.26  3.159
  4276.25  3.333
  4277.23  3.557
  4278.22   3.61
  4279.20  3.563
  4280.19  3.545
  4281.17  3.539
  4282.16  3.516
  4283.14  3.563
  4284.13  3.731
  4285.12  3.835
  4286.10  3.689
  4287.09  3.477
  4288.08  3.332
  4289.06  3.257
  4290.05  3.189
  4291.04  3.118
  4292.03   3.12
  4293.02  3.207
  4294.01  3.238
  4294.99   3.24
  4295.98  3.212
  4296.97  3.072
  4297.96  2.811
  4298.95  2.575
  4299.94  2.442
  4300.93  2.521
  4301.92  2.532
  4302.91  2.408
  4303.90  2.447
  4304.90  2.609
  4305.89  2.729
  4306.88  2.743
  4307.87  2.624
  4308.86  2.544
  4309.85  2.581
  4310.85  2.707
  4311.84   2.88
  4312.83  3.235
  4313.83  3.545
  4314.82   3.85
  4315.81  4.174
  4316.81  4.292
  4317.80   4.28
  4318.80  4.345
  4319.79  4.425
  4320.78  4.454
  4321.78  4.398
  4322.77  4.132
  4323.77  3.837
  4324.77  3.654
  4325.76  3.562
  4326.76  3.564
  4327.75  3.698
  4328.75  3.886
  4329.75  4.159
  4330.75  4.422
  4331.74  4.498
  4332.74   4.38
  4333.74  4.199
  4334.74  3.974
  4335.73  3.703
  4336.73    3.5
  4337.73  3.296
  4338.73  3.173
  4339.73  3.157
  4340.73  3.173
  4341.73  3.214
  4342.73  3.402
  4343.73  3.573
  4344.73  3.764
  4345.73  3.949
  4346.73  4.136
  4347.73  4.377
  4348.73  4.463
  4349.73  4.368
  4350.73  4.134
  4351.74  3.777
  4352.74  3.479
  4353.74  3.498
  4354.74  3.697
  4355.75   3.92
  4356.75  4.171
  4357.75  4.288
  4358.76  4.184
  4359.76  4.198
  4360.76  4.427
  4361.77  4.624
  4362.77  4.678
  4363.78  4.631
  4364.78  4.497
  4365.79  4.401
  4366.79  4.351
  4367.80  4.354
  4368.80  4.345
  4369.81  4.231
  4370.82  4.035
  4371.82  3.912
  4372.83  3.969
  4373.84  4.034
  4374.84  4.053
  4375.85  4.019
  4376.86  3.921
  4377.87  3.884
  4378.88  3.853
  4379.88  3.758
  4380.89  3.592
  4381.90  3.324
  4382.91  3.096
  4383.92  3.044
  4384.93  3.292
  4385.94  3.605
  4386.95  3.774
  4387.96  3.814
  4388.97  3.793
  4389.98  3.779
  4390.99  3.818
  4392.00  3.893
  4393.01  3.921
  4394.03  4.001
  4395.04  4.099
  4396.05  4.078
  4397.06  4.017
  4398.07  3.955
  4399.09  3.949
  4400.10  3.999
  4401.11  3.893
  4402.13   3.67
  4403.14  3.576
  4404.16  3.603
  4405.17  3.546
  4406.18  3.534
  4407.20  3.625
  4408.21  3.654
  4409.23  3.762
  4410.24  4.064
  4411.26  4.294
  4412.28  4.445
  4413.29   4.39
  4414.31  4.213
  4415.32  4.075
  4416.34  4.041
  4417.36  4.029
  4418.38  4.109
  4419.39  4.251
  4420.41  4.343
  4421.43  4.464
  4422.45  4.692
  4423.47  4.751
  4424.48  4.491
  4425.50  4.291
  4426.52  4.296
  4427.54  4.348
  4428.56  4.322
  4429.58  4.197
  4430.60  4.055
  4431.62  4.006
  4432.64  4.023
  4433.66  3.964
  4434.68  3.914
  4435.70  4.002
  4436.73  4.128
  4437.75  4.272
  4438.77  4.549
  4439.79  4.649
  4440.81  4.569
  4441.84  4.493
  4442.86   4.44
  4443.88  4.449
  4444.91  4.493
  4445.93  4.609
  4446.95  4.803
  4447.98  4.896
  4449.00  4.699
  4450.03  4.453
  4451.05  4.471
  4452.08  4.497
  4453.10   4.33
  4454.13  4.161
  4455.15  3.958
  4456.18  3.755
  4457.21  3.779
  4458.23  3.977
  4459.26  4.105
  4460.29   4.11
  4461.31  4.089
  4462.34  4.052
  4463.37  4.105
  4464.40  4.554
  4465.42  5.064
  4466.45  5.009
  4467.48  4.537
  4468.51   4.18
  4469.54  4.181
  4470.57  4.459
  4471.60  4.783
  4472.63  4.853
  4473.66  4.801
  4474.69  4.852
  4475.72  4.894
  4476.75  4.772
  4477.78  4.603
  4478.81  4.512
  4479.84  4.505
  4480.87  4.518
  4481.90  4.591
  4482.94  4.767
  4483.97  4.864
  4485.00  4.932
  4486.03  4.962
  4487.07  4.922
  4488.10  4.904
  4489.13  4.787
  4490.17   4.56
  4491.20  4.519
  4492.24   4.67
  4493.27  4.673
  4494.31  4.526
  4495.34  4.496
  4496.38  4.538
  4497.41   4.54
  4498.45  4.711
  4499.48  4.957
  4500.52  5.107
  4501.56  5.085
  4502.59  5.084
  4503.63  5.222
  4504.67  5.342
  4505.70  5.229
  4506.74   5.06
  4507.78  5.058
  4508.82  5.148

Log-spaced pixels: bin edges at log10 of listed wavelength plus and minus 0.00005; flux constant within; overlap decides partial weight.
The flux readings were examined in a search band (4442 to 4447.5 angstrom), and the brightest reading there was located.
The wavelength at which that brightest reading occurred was 4446.95 angstrom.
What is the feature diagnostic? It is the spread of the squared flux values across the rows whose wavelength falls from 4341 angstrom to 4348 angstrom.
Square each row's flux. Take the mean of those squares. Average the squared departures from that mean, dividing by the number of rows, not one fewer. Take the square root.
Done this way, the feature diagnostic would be 2.9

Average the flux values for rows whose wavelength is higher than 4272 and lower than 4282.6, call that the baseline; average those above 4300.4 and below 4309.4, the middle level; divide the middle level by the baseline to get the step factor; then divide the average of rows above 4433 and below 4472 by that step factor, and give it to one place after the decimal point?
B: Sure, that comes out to 5.6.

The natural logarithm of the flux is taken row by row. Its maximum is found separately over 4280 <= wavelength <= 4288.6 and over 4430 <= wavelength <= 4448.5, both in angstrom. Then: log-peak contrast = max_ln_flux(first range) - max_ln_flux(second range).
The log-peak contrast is -0.244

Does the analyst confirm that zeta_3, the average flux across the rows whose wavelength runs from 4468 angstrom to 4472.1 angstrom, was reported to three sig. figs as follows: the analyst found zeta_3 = 4.40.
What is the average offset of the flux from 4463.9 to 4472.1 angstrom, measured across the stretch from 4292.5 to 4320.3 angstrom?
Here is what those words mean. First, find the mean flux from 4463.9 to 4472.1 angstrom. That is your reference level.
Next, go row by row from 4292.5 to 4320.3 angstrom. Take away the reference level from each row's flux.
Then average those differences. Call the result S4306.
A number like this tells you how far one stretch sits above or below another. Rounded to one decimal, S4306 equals -1.5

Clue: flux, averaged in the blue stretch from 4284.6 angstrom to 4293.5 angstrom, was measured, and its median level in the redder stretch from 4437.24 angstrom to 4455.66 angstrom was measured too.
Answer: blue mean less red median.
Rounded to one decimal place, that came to -1.1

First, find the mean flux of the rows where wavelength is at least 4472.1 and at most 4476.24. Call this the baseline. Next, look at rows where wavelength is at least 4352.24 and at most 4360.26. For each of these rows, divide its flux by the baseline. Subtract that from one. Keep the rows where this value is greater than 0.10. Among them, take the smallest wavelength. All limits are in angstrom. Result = 4352.74 angstrom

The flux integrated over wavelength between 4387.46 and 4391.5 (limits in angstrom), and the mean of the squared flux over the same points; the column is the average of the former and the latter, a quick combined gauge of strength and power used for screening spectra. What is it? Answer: 14.9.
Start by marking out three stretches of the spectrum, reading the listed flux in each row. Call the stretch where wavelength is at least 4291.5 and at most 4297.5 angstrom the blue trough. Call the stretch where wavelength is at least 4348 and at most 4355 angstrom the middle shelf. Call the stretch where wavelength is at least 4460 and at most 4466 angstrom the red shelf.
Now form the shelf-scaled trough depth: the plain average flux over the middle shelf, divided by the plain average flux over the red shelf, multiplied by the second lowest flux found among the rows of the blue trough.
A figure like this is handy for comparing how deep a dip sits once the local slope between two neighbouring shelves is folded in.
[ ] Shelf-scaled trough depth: 2.8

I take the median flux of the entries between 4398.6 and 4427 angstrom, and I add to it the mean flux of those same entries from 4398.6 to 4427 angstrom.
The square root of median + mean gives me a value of 2.85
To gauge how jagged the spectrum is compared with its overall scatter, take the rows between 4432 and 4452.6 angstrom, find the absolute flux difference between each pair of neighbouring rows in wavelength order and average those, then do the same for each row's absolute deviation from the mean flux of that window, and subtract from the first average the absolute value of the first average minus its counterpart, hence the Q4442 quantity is -0.01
